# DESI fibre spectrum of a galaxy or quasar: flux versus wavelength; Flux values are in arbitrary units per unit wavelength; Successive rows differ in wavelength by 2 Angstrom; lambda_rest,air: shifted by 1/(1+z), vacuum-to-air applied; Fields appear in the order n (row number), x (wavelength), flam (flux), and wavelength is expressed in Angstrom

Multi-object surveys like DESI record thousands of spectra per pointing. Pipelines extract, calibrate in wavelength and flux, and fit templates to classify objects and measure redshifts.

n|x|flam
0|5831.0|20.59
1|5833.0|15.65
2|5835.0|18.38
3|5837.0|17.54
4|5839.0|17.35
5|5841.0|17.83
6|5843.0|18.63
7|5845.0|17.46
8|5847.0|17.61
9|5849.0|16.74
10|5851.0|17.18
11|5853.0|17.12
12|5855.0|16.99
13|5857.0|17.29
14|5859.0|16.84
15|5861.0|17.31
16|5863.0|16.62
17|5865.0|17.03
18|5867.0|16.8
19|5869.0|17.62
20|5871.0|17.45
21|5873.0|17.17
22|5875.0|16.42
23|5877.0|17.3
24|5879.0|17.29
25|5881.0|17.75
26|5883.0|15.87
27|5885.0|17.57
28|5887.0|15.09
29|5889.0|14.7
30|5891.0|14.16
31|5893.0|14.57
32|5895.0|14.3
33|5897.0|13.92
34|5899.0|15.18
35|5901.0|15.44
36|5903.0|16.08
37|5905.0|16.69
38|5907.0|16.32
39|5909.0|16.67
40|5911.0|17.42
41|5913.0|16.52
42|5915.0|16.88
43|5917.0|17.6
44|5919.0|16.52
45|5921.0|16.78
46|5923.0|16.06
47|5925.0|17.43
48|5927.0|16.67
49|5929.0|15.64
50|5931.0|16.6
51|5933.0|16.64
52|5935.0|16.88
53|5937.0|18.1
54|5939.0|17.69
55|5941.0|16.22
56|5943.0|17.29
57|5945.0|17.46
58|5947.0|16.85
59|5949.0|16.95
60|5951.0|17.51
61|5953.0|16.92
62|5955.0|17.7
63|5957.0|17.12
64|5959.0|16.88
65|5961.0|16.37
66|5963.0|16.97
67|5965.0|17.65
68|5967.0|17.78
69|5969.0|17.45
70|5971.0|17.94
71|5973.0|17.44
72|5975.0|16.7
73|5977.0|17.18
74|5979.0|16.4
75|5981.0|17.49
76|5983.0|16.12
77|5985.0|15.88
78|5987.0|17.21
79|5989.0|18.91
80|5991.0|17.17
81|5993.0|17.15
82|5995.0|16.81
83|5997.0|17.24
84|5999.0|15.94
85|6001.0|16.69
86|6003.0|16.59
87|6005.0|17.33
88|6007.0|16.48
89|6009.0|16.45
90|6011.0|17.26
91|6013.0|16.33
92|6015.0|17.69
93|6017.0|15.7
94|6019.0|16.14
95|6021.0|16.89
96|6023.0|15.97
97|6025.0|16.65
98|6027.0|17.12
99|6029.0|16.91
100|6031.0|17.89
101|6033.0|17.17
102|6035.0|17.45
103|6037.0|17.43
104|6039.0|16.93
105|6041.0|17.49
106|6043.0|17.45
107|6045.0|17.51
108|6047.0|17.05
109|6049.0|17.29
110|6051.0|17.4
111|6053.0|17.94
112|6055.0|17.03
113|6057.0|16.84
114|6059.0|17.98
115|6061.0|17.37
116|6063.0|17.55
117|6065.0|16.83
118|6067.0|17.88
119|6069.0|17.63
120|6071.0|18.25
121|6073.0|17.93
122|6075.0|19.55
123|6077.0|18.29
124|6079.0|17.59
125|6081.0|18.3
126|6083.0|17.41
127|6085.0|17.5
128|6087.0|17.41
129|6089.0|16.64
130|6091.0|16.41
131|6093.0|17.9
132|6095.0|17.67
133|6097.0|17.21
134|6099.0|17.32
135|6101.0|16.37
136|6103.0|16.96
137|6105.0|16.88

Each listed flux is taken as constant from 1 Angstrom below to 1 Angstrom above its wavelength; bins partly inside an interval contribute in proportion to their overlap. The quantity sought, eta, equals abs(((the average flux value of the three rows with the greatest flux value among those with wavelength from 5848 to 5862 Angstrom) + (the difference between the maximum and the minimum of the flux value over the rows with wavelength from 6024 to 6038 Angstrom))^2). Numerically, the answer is 342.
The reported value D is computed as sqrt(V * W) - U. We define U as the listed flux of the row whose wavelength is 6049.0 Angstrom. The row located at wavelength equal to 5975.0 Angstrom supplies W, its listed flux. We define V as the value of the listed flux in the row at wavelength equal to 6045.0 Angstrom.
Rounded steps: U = 17.29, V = 17.51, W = 16.7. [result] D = -0.19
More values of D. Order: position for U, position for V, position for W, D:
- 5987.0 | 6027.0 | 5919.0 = -0.39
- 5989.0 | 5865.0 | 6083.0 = -1.69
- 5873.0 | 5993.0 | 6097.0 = 0.01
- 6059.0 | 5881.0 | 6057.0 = -0.69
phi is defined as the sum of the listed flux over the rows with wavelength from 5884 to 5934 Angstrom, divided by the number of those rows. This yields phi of 16.06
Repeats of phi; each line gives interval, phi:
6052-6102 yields 17.55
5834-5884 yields 17.26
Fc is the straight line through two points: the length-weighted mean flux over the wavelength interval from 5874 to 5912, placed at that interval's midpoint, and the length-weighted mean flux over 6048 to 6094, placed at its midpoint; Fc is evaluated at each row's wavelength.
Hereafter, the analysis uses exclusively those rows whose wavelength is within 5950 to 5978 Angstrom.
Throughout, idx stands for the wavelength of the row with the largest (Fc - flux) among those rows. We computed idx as 5961.0 Angstrom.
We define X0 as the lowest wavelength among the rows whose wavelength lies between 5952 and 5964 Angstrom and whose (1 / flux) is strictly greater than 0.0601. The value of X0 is 5961.0 Angstrom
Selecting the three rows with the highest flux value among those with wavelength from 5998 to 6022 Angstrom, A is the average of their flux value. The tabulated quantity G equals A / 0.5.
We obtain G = 34.9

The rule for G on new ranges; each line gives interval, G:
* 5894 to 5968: 35.7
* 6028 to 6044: 35.2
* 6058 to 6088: 37.4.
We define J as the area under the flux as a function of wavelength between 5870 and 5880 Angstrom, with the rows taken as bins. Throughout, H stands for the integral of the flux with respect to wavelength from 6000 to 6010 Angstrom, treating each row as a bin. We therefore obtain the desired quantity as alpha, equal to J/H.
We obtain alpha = 1.03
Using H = 167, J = 171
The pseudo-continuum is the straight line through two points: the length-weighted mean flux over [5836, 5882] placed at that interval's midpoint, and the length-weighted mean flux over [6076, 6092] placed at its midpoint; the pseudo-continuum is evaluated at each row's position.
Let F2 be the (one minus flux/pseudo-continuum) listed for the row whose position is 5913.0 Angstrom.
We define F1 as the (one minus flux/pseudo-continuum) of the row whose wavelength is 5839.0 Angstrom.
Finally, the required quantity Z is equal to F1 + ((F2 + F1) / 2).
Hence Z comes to 0.02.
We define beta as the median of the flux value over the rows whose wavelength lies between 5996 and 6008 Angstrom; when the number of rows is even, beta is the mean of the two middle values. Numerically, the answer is 16.6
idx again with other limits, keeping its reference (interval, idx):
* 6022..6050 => 6023.0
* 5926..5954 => 5929.0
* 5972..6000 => 5999.0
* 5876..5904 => 5897.0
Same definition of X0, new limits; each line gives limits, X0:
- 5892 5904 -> 5893.0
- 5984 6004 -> 5985.0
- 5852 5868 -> 5863.0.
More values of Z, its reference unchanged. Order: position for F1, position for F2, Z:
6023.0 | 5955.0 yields 0.11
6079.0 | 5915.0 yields 0.00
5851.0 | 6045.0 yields 0.01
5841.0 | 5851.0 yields -0.05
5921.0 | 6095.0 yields 0.04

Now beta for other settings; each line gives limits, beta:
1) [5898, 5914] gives 16.4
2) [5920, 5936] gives 16.7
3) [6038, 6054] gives 17.4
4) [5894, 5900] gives 14.3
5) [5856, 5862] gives 17.3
